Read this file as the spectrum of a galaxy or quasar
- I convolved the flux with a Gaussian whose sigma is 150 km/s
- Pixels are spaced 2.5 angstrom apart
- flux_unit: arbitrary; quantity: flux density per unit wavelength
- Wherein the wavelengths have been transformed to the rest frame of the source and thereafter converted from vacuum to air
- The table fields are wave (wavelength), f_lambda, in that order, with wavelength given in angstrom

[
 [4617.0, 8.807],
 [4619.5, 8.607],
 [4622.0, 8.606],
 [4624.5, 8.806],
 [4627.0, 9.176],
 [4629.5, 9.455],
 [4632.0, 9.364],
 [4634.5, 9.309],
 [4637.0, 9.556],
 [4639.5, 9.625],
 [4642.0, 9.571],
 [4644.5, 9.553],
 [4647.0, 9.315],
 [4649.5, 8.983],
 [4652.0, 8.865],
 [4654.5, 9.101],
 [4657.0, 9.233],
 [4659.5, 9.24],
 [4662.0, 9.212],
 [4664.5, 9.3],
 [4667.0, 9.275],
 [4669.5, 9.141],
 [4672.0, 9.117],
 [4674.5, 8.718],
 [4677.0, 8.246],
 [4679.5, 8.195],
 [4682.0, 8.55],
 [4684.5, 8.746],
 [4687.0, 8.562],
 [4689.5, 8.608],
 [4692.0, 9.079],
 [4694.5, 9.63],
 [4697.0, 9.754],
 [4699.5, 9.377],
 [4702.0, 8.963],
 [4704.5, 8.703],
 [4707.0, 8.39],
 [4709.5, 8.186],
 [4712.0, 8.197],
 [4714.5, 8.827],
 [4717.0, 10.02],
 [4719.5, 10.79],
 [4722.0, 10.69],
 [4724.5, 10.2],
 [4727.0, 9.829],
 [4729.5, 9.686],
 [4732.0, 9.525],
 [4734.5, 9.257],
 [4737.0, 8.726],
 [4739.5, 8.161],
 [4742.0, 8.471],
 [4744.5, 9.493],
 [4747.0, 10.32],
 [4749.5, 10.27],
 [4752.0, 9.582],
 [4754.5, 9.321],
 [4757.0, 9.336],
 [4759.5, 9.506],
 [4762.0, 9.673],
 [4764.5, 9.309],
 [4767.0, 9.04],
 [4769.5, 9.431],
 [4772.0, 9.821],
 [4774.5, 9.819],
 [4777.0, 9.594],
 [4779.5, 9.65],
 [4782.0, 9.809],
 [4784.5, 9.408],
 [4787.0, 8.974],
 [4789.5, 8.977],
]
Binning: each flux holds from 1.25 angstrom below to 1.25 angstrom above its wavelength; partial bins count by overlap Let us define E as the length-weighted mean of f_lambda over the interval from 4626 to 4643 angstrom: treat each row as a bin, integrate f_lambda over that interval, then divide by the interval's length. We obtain 9.44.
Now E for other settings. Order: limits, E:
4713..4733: 9.93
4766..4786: 9.57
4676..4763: 9.23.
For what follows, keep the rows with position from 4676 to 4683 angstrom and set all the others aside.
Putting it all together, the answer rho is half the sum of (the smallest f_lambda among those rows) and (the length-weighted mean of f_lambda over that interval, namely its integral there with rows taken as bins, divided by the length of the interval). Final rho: 8.3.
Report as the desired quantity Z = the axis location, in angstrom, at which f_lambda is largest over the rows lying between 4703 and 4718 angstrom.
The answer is 4717.0 angstrom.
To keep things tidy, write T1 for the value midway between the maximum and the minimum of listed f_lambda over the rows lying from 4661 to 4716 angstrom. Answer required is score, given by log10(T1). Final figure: 0.953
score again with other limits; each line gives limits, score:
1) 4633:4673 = 0.966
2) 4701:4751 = 0.977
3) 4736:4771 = 0.966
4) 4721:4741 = 0.974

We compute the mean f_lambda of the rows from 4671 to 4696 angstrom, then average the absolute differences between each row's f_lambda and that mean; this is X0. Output 0.32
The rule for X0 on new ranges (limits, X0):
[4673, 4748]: 0.66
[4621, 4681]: 0.29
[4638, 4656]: 0.26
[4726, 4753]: 0.54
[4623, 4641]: 0.20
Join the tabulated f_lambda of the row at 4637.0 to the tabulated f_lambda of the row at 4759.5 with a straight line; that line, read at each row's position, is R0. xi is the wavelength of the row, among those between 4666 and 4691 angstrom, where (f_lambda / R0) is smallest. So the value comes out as 4679.5 angstrom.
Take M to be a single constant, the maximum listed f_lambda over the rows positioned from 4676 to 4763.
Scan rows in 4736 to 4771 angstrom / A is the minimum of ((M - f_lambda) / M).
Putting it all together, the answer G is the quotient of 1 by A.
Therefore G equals 23.0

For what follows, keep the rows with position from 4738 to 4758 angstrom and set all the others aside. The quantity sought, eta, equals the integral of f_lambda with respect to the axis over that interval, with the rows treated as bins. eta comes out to 187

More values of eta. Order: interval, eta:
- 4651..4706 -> 494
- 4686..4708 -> 198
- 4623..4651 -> 261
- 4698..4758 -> 561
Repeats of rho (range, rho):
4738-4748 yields 8.6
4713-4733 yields 9.4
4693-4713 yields 8.5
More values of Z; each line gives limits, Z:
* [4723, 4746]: 4724.5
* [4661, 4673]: 4664.5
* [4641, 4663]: 4642.0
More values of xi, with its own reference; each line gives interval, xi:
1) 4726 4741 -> 4739.5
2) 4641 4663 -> 4652.0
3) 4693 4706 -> 4704.5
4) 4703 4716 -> 4709.5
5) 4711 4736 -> 4712.0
